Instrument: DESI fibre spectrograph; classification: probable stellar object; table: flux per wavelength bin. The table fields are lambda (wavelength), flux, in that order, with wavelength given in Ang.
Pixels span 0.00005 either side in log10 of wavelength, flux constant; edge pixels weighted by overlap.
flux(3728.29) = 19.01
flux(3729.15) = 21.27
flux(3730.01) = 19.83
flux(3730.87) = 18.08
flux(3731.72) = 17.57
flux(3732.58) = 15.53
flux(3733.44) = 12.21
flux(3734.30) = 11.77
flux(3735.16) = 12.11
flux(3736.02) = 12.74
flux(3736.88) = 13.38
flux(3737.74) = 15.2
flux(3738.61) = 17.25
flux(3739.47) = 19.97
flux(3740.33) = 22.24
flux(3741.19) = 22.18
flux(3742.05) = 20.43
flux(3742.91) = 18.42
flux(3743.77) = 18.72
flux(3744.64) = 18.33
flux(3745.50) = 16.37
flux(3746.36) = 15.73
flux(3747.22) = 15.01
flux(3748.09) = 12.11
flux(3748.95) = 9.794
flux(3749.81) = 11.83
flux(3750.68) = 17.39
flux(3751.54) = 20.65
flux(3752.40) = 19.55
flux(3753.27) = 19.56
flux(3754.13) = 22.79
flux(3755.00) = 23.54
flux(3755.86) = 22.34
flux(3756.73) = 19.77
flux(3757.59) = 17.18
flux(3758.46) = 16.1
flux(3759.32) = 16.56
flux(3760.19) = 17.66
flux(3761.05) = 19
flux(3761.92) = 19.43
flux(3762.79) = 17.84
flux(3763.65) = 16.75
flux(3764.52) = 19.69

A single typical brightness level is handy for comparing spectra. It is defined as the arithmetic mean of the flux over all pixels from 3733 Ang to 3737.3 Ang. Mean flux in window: 12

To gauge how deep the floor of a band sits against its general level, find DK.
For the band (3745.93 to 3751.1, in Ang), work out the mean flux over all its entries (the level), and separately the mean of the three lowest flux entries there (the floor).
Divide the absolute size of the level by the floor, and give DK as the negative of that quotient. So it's -1.21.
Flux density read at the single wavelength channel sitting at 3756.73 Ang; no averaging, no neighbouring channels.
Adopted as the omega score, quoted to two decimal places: 19.77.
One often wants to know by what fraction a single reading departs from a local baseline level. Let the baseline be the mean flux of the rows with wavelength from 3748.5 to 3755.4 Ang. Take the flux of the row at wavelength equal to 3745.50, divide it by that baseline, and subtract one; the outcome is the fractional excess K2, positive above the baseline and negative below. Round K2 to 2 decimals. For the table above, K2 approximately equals -0.10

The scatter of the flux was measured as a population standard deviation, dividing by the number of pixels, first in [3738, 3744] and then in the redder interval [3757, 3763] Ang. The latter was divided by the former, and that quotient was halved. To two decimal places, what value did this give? 0.32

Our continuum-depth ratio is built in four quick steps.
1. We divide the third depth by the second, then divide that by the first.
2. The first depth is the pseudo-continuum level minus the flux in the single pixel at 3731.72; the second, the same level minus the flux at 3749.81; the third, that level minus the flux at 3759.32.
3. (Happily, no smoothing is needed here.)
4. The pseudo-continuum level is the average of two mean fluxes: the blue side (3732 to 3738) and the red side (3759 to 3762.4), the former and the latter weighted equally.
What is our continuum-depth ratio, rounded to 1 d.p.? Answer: 0.1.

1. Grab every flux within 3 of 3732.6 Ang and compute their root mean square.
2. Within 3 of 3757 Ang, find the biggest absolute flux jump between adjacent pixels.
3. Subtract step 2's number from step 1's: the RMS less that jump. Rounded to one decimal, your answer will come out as 13.0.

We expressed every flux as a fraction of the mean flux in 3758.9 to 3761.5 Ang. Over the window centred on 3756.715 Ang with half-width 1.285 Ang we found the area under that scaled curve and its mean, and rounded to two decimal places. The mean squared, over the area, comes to 0.43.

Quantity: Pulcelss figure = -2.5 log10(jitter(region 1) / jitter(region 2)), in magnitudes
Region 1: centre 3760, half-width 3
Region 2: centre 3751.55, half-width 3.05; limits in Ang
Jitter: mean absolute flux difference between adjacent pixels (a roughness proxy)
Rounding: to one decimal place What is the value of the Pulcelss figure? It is 1.0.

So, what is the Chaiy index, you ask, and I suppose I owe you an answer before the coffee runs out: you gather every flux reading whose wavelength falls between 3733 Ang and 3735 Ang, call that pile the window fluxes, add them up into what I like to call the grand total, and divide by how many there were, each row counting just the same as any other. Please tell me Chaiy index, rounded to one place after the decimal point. 12.0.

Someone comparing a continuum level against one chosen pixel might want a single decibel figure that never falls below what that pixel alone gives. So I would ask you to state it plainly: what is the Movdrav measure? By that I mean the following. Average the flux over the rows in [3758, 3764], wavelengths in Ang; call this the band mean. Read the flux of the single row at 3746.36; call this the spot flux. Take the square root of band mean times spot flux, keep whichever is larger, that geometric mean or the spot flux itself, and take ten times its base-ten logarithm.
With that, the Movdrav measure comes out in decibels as 12.2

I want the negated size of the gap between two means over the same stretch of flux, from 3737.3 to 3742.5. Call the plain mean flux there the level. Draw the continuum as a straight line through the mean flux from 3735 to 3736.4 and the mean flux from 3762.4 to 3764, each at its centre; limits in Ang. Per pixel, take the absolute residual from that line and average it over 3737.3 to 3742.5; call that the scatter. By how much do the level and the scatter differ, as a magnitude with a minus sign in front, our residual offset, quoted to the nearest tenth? -13.2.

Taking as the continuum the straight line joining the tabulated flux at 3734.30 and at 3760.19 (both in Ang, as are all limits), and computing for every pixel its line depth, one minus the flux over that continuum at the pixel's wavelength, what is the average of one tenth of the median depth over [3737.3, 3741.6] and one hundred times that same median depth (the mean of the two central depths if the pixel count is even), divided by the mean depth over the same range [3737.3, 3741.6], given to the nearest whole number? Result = 55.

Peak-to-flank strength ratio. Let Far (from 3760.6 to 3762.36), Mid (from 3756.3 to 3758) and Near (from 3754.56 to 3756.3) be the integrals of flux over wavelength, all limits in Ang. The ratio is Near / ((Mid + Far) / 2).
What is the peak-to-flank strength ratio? 1.22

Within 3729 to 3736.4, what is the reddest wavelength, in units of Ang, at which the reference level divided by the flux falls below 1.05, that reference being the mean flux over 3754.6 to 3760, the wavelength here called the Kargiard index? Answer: 3730.01 Ang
